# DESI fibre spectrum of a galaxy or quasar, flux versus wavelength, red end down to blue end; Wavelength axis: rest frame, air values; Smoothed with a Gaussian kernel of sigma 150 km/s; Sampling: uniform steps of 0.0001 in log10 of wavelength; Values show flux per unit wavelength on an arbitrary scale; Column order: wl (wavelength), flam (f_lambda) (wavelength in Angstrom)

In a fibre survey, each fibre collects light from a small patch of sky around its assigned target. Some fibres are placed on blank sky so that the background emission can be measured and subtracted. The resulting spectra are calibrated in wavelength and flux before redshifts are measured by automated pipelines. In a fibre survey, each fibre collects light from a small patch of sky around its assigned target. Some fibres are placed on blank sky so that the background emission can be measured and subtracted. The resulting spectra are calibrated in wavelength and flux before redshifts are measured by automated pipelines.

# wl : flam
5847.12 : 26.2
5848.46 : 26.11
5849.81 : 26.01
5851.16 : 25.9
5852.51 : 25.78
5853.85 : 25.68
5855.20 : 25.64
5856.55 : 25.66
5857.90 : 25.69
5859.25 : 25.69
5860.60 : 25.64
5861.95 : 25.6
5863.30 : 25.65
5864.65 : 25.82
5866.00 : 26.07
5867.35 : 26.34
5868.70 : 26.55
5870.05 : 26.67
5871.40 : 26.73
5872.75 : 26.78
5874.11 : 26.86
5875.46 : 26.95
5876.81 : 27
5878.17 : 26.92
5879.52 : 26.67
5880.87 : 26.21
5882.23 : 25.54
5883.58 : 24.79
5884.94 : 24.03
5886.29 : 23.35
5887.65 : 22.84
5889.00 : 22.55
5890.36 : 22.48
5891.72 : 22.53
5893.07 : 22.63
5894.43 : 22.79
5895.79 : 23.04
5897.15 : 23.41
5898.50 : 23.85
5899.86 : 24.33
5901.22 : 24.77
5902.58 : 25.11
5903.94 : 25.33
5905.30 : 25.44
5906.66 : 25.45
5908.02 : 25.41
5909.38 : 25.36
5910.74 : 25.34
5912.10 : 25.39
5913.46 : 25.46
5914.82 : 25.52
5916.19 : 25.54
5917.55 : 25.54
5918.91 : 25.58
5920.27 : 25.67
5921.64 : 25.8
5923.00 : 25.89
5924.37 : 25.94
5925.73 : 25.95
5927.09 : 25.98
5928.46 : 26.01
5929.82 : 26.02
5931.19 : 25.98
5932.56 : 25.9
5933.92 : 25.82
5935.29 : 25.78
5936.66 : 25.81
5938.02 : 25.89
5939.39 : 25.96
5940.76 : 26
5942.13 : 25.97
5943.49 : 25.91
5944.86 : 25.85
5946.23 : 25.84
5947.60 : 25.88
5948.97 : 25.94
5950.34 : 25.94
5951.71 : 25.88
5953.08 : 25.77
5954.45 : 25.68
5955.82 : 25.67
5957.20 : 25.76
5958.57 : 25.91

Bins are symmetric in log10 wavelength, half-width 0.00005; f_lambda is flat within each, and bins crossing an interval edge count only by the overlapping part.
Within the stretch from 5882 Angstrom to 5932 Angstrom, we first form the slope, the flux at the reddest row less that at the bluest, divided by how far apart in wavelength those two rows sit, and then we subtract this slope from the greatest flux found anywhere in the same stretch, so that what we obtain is 26.0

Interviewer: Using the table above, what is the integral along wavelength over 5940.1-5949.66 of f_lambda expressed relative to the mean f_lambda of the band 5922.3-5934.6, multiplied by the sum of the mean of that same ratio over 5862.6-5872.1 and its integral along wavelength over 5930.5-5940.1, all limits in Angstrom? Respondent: 101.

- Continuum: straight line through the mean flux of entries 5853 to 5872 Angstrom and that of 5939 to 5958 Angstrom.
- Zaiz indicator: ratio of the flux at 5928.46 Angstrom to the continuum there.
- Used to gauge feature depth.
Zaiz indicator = 1.00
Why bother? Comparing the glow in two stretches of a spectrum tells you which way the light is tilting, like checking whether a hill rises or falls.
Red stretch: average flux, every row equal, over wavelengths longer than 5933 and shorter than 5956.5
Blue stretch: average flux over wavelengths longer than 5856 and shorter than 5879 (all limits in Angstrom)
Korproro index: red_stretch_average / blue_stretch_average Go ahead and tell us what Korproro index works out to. 0.98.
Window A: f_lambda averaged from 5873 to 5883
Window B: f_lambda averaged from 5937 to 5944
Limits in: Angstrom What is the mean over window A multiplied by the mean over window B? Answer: 690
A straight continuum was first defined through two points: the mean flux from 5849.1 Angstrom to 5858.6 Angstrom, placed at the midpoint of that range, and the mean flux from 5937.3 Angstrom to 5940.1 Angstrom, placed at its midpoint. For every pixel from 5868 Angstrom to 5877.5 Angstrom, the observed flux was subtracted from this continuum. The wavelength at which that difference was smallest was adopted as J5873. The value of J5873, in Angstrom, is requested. 5876.81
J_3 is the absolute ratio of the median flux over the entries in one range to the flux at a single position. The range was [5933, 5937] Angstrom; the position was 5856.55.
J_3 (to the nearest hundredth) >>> 1.01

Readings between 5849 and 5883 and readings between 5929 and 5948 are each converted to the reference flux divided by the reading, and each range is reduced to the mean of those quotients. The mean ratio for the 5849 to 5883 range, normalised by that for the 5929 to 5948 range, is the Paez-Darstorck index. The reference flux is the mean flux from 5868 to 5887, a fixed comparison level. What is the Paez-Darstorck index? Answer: 0.99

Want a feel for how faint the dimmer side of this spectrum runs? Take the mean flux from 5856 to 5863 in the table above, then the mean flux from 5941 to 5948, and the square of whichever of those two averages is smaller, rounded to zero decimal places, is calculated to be 658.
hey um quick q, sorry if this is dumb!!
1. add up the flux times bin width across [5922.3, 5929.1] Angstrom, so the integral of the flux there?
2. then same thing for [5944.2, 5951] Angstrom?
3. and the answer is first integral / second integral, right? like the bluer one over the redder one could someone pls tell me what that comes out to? 1.00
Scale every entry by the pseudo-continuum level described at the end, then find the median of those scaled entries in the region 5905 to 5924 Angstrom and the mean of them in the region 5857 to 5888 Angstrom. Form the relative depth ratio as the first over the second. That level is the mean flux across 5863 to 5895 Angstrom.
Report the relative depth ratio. 0.99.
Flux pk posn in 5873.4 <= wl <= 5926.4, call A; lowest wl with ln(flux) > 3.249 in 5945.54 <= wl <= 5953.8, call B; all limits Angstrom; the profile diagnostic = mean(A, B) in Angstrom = 5911.5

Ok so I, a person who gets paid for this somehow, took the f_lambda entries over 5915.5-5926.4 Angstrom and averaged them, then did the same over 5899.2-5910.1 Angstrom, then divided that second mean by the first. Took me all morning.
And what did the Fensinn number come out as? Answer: 0.98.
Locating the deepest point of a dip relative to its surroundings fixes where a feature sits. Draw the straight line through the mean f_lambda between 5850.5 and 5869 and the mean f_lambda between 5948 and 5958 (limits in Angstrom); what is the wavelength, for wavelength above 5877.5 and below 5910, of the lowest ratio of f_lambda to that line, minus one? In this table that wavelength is 5890.36 Angstrom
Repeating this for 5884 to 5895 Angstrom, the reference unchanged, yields 5890.36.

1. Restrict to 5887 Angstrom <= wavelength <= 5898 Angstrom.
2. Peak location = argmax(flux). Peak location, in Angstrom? 5897.15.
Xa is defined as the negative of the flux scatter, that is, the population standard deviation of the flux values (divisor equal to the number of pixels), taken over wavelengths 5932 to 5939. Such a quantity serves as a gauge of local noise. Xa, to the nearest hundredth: -0.05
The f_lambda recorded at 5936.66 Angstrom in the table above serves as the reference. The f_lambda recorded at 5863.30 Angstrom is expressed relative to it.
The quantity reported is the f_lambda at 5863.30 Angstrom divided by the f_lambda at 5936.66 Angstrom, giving 0.99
